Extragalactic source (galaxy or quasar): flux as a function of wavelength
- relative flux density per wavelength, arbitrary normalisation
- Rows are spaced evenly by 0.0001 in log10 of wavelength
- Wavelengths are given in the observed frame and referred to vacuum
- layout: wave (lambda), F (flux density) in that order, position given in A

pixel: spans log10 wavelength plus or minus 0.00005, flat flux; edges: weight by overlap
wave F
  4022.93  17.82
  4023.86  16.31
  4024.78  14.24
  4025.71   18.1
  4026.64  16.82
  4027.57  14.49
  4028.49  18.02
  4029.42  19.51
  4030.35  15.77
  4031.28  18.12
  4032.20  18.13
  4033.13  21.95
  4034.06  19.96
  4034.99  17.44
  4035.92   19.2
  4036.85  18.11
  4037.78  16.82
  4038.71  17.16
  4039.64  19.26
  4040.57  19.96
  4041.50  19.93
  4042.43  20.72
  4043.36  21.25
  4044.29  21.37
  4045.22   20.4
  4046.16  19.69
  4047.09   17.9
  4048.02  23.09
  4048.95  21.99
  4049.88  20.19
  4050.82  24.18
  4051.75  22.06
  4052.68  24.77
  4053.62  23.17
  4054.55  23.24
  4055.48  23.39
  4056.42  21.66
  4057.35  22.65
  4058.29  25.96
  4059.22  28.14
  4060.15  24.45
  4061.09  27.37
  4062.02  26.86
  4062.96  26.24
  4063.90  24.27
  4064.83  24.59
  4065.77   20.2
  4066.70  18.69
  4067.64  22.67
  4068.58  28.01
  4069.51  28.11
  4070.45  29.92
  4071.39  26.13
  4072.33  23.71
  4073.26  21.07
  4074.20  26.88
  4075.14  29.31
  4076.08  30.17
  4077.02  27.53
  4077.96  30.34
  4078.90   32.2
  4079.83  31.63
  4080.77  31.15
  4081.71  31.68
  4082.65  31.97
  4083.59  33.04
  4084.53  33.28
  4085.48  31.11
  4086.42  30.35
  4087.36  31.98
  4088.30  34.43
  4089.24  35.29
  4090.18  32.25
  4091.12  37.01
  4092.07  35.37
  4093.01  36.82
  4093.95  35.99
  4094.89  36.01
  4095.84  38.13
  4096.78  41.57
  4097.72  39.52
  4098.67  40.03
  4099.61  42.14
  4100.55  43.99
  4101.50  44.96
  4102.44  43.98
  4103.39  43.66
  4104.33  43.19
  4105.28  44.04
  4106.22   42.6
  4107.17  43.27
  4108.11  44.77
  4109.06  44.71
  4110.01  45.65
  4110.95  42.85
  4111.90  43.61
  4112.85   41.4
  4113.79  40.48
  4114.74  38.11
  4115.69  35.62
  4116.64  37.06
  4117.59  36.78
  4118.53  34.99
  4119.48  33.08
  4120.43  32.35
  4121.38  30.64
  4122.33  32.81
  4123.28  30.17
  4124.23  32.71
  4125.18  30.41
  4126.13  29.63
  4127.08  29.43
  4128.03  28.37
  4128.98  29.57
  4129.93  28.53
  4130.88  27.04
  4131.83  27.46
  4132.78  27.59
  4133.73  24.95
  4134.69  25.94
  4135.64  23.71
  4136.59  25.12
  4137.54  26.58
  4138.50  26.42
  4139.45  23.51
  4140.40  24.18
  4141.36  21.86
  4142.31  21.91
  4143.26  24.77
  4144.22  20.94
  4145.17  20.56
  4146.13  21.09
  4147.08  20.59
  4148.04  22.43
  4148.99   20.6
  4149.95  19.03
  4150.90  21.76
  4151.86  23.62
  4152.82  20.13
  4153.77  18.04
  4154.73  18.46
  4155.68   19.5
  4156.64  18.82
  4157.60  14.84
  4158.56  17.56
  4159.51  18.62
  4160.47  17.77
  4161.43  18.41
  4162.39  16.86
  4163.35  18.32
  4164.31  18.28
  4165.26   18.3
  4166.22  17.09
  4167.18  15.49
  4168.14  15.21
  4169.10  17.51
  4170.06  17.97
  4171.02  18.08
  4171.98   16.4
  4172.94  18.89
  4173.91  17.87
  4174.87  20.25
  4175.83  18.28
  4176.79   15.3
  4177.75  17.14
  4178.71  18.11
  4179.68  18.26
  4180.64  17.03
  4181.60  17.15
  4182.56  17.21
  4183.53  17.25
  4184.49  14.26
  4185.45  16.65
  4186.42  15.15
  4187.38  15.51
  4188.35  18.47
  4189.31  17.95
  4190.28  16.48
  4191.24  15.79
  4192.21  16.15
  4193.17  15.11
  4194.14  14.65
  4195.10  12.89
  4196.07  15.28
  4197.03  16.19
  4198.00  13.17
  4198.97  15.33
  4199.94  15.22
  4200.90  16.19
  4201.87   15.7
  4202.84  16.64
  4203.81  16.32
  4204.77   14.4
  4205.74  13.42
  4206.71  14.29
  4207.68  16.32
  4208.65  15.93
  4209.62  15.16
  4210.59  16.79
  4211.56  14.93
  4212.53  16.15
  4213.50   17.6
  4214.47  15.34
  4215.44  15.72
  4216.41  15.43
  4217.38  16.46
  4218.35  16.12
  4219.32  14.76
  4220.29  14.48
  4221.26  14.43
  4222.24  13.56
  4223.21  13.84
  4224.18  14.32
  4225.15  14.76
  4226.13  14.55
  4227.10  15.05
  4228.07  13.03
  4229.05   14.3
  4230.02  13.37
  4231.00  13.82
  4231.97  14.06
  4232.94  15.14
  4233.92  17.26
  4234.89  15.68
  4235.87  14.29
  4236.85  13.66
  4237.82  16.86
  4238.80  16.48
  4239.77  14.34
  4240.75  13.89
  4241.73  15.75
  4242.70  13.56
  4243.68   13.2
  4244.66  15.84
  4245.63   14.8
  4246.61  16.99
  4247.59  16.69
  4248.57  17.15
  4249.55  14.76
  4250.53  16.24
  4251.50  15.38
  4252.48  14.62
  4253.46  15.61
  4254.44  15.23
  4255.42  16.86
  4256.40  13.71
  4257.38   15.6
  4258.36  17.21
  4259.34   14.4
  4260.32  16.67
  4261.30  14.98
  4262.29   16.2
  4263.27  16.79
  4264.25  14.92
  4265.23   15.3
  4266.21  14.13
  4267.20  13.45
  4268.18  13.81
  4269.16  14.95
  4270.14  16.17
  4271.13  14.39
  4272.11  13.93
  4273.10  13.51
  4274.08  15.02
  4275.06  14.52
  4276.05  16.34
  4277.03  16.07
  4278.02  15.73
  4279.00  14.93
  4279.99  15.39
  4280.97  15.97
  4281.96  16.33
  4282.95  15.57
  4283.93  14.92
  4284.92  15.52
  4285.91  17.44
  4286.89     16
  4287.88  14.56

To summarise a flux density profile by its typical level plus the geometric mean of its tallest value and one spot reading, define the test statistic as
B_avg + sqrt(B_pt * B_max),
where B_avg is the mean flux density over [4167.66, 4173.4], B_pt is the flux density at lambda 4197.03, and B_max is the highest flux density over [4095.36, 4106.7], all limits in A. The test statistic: 44.3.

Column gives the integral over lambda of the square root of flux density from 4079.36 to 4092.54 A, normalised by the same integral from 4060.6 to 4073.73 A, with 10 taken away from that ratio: -8.84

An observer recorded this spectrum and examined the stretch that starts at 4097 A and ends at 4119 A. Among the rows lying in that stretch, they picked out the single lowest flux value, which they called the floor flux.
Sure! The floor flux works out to 34.99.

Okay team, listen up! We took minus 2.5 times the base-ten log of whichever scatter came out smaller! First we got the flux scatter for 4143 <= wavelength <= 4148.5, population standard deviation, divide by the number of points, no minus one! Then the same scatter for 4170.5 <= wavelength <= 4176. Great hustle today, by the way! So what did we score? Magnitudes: -0.16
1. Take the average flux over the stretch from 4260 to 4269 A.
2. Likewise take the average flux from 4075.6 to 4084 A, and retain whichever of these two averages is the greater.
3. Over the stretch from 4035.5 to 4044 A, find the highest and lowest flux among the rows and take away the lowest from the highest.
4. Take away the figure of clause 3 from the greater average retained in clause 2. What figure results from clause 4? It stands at 26.6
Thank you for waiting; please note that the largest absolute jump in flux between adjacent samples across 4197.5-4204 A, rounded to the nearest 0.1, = 2.2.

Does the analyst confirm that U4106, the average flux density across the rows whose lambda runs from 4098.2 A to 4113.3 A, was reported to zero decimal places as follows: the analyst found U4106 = 43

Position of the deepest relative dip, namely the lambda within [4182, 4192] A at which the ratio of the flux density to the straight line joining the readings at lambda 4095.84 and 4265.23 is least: 4184.49 A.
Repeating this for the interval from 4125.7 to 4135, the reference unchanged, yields 4133.73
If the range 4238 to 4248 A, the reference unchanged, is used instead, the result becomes 4243.68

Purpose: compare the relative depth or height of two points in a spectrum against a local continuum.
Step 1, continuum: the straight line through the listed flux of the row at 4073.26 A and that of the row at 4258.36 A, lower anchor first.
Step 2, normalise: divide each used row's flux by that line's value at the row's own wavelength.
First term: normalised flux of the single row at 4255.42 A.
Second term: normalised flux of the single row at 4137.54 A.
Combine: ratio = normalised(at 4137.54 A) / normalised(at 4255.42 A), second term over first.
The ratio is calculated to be 1.38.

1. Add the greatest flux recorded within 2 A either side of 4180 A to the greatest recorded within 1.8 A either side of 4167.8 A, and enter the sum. 36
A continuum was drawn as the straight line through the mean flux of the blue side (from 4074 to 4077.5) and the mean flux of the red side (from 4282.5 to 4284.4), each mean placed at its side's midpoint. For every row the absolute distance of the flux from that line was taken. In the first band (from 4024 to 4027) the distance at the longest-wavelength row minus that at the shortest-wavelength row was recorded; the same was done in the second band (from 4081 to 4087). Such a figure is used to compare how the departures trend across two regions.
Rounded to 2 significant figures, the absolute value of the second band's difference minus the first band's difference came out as 1.7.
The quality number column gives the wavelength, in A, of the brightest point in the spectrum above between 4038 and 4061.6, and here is 4059.22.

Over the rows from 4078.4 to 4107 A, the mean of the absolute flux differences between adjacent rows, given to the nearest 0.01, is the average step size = 1.38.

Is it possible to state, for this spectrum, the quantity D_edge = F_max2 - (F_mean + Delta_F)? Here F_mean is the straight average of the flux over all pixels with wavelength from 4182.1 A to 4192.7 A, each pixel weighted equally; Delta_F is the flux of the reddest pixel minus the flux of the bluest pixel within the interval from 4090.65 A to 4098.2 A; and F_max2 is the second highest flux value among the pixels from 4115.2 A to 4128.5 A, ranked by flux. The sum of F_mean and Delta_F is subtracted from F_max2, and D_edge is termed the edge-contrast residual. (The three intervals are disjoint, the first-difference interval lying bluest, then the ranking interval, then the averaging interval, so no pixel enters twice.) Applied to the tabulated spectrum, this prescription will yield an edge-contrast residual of 18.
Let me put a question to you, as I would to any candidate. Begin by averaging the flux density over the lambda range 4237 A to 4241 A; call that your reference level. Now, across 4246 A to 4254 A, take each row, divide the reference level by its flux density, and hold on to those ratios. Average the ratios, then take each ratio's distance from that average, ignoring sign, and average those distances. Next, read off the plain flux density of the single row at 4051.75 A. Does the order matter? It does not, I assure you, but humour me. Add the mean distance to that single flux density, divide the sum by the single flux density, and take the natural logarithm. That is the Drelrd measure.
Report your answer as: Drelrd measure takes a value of 0.0023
